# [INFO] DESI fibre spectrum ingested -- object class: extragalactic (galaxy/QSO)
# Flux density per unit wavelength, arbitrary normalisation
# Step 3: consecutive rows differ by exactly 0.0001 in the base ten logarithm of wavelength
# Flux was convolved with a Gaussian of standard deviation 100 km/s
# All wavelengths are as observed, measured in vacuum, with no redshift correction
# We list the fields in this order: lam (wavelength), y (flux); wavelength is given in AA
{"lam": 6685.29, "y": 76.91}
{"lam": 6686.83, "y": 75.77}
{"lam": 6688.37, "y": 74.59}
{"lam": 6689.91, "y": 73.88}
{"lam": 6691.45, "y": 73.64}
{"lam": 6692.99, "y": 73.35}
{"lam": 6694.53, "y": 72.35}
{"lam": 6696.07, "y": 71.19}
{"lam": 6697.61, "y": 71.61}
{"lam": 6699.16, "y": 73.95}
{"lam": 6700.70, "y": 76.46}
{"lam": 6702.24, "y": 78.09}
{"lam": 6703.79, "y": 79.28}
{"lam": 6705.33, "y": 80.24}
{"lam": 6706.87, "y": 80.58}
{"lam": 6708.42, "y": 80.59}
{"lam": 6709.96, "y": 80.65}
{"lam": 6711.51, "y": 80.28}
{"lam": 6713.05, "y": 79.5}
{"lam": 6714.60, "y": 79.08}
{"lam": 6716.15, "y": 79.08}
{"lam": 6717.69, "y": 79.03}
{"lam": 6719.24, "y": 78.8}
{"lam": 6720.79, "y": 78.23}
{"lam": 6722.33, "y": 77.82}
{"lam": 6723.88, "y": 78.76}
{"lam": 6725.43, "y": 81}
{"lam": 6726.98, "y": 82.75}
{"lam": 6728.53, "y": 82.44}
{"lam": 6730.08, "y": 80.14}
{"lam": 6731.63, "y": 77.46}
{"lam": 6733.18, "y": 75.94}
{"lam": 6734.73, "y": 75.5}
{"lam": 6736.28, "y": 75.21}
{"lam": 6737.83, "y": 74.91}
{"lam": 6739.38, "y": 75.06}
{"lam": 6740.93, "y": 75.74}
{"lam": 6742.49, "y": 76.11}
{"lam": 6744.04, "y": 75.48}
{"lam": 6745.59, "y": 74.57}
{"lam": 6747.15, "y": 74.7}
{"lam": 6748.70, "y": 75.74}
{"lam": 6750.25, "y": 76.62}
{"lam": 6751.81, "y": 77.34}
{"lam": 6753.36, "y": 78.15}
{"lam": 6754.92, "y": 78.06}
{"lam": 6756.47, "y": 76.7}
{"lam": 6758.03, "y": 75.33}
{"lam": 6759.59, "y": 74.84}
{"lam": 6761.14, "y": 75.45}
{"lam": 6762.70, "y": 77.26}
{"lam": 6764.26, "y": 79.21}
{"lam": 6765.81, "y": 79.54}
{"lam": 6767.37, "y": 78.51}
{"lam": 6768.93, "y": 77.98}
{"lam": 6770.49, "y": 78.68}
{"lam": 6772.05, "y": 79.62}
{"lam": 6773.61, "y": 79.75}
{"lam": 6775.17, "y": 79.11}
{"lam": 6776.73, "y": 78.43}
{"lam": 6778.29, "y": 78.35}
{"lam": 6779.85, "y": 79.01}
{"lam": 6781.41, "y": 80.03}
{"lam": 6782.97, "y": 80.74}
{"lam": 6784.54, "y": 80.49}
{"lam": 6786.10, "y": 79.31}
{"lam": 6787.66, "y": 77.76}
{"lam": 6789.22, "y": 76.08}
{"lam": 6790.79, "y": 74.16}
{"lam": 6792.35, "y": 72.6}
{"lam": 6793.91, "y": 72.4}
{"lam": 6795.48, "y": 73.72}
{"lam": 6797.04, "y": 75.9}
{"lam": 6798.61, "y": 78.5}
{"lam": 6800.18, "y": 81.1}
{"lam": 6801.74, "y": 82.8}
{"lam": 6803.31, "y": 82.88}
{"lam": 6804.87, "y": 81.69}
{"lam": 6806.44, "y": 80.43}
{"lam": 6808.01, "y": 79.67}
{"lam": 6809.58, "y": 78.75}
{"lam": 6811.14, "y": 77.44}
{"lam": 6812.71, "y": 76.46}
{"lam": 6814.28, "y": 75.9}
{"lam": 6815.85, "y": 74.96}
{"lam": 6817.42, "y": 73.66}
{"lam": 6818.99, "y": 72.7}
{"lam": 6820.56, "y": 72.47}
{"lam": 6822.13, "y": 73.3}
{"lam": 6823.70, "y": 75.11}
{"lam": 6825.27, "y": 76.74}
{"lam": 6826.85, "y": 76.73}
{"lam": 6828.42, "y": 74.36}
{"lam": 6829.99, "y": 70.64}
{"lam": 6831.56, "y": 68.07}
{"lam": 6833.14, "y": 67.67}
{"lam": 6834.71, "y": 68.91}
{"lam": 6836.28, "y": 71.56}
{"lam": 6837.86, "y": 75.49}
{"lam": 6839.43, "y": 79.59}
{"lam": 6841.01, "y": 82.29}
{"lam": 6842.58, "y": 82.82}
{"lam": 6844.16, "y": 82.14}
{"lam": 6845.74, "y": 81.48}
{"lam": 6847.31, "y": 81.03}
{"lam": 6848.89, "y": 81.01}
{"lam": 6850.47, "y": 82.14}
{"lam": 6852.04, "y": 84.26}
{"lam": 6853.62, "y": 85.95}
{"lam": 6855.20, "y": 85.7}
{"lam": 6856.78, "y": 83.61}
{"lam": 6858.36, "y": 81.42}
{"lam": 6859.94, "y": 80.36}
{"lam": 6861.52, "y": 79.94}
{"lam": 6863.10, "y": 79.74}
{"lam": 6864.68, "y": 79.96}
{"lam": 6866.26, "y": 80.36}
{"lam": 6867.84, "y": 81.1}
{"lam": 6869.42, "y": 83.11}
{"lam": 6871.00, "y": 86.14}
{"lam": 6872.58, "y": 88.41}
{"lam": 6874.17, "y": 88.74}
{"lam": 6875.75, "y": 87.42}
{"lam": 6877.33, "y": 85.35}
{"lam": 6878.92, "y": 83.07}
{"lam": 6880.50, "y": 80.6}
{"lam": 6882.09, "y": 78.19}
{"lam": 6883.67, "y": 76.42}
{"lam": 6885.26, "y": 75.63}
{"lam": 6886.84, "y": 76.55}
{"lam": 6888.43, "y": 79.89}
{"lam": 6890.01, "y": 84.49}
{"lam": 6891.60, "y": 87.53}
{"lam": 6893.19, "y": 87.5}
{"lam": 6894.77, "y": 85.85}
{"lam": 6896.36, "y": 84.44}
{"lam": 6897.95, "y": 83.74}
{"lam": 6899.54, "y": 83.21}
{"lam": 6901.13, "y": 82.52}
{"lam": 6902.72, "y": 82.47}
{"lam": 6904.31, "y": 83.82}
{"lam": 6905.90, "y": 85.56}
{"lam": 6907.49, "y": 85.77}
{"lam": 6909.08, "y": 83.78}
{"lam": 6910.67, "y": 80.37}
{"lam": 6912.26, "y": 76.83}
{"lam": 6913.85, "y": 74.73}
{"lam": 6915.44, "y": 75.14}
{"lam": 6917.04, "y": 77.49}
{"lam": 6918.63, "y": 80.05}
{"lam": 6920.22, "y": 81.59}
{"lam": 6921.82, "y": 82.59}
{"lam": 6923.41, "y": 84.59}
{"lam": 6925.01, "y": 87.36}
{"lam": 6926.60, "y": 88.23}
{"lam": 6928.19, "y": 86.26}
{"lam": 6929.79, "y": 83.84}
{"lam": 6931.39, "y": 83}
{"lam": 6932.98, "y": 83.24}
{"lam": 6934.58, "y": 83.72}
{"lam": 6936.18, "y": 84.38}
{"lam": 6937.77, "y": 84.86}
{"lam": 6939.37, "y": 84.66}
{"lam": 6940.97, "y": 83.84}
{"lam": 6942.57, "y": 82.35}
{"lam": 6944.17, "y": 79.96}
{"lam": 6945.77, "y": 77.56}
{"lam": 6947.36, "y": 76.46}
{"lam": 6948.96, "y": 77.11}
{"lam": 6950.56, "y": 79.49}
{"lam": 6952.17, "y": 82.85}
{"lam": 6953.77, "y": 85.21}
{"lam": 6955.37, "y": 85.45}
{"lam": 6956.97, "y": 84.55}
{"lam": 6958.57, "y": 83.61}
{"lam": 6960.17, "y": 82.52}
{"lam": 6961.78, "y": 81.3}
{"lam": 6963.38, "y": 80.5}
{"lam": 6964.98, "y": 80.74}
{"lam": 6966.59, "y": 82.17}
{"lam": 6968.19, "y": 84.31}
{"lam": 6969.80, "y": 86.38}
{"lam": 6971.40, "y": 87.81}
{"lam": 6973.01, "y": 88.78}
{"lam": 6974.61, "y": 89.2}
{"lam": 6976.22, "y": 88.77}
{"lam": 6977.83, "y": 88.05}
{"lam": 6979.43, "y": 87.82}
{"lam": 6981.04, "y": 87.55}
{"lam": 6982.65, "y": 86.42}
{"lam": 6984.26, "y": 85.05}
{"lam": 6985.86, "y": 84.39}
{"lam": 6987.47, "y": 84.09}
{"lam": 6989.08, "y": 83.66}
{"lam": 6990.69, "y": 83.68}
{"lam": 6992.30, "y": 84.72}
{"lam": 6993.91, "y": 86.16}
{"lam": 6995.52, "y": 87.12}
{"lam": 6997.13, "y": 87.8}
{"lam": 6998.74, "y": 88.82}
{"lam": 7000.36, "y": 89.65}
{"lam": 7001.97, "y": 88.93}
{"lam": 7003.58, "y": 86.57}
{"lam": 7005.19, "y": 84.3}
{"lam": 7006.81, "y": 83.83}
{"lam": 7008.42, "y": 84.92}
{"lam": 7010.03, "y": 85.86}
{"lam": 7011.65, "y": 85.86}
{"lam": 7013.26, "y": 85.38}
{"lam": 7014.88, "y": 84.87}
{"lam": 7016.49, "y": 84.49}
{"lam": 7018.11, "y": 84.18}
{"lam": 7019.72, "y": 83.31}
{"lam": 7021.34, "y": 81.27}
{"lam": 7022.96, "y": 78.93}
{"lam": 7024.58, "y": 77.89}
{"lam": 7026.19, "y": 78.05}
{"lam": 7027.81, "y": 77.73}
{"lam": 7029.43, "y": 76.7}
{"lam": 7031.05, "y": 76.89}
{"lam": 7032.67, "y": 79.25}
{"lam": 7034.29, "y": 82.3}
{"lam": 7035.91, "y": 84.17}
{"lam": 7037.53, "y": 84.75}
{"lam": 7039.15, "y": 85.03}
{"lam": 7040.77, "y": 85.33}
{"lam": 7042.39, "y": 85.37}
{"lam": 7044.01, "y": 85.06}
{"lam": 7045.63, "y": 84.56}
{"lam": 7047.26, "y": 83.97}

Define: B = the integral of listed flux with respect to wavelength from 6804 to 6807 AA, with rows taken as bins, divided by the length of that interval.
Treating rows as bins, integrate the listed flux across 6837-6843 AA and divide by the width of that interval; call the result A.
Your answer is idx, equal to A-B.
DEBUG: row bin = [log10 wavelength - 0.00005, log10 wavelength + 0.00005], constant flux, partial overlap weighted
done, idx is -1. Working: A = 79.8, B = 81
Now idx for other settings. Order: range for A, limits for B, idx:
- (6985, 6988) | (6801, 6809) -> 3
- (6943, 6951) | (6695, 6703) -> 4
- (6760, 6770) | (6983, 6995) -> -7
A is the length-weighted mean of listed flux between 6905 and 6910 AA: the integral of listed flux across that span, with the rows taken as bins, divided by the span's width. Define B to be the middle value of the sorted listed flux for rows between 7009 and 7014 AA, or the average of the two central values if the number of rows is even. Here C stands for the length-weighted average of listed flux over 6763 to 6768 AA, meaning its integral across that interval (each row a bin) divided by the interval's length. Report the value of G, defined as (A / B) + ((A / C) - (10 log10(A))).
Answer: -17.2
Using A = 84.9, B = 86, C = 79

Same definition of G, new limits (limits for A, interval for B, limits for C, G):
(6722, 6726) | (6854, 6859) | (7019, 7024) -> -17.1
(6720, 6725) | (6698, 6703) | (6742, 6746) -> -16.9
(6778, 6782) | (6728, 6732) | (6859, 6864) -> -17.0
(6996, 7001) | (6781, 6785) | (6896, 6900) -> -17.3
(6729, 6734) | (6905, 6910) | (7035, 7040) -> -17.1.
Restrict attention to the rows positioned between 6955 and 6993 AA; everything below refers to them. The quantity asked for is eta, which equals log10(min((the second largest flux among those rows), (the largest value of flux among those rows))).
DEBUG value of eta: 1.95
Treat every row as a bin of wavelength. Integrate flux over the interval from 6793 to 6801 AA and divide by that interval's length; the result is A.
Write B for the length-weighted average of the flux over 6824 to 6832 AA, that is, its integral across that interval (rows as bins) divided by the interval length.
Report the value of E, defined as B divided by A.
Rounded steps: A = 76.3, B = 74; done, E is 0.97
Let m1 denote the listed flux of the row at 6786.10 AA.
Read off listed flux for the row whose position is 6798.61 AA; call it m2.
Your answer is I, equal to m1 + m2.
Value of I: 158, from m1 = 79.31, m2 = 78.5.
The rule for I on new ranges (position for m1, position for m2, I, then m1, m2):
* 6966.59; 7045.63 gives 167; 82.17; 84.56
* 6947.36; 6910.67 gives 157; 76.46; 80.37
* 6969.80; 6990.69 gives 170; 86.38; 83.68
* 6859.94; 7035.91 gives 165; 80.36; 84.17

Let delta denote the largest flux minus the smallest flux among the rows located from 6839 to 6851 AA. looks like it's 3.2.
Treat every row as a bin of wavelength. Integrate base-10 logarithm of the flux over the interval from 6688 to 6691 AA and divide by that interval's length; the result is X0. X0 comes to 1.87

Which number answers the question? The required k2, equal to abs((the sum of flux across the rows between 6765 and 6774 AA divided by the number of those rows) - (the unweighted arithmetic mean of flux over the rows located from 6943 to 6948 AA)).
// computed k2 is 1.0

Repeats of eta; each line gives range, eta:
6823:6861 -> 1.93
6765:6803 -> 1.91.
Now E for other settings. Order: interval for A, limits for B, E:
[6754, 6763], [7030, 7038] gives 1.06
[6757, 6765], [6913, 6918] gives 0.99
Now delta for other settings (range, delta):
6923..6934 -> 5.2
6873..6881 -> 8.1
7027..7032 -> 1.0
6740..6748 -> 1.5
